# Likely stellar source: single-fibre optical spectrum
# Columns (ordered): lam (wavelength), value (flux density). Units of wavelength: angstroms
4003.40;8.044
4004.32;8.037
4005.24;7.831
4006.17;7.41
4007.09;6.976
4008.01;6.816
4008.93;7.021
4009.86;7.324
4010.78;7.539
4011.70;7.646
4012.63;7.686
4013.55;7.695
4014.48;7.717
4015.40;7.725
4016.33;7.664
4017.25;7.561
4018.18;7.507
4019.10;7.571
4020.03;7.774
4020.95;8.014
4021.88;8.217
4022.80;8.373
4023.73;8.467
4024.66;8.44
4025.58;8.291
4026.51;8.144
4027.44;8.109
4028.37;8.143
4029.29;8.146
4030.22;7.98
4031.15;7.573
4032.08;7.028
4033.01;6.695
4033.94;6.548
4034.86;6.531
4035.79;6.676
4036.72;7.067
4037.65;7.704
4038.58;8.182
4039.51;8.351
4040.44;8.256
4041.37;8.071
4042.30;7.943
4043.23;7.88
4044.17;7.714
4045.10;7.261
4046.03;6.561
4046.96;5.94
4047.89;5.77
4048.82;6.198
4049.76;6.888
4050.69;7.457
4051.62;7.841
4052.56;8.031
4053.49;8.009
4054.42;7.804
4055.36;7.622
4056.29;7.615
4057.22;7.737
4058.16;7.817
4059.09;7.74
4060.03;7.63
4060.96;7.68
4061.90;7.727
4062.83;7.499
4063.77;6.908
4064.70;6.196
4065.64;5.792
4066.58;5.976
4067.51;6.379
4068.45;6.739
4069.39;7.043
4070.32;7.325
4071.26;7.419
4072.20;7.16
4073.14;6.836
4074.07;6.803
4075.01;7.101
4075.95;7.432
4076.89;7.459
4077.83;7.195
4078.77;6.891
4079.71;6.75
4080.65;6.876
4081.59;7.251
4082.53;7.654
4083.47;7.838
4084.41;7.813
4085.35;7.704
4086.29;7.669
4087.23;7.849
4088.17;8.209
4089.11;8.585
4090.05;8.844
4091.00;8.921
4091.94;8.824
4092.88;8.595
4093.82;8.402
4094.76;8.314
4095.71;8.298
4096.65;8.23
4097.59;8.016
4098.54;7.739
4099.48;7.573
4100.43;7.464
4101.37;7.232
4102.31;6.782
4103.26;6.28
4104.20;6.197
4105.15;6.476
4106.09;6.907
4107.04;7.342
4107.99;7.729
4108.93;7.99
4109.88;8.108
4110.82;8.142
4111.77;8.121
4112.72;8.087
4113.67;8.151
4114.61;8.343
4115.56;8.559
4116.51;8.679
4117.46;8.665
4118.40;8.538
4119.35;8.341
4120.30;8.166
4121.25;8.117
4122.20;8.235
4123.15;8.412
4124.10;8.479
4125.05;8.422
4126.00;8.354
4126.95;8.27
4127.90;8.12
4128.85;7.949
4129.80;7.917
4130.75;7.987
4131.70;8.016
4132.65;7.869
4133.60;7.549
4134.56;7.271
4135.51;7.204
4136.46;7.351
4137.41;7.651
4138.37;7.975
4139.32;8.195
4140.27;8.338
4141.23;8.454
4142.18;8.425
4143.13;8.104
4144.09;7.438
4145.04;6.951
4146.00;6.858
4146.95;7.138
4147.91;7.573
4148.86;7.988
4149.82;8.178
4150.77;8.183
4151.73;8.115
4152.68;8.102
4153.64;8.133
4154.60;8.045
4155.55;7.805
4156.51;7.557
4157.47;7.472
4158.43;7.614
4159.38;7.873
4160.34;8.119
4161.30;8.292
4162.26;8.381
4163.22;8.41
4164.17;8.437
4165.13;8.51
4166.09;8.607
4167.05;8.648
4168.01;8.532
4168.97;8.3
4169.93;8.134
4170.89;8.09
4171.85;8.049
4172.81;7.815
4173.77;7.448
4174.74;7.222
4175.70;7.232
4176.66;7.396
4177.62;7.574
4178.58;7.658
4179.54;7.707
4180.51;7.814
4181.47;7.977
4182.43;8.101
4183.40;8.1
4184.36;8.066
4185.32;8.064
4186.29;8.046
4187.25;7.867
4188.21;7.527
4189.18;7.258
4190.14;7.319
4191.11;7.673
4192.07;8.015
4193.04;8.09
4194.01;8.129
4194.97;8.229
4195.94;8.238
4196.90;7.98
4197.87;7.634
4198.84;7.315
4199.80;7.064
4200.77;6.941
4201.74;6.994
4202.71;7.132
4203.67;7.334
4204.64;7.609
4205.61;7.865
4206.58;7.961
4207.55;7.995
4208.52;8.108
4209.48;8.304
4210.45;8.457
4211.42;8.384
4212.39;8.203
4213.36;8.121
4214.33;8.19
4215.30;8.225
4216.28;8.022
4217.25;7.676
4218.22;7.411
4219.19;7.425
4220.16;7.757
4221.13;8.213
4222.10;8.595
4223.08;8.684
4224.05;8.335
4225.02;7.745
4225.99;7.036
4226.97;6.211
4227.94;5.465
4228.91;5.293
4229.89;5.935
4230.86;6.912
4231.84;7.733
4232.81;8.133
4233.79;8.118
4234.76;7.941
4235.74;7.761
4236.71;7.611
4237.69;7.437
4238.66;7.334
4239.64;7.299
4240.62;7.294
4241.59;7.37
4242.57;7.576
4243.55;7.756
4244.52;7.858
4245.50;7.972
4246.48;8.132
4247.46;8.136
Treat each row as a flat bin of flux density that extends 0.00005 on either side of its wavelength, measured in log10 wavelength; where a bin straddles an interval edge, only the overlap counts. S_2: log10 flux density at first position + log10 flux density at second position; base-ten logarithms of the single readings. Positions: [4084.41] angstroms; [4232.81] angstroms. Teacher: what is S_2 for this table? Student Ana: 1.80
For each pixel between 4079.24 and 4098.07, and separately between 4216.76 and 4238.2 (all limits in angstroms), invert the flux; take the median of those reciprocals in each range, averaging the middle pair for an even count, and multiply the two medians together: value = 0.0160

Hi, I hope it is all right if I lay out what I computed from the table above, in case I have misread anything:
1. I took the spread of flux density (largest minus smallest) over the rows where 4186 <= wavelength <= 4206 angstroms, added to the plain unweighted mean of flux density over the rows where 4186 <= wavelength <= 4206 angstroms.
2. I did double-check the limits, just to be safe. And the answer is 8.9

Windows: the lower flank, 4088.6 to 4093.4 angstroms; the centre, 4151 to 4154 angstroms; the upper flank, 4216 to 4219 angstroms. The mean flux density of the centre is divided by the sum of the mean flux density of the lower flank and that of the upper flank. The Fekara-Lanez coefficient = 0.49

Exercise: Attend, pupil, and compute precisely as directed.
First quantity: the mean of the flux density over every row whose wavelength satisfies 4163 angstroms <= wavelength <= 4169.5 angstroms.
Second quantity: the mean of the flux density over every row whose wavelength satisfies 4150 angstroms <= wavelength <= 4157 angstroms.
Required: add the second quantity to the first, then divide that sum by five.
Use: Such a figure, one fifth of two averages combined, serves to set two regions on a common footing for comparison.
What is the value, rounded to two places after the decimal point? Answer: 3.30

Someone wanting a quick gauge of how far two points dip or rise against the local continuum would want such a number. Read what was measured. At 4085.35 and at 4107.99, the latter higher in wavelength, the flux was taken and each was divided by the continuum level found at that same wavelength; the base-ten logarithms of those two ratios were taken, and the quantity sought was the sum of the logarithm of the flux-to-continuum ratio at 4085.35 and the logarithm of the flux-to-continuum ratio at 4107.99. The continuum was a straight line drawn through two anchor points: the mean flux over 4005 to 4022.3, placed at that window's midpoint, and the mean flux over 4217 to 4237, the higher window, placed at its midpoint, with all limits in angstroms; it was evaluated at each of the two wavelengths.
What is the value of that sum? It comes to 0.024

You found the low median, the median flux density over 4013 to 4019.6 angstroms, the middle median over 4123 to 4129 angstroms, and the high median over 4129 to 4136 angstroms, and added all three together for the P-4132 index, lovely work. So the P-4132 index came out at 23.9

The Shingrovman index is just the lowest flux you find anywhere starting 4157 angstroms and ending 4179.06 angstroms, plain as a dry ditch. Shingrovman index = 7.222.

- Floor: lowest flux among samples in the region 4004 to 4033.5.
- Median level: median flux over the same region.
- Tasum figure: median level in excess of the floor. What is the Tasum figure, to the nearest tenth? 1.0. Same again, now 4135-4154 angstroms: 1.2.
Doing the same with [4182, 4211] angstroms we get 1.0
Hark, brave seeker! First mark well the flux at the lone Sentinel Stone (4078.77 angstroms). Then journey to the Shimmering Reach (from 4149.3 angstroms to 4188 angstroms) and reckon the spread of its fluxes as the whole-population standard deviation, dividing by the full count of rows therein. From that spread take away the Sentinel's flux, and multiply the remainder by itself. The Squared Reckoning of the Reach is 43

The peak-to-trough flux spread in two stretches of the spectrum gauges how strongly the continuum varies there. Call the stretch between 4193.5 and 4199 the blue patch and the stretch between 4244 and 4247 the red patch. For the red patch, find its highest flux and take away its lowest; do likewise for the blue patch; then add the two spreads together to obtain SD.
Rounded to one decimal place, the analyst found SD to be 1.2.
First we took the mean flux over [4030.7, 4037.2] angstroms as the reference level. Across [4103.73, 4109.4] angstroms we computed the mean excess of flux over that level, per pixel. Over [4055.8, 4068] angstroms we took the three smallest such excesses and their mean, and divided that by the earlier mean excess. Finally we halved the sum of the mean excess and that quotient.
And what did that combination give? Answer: -1.8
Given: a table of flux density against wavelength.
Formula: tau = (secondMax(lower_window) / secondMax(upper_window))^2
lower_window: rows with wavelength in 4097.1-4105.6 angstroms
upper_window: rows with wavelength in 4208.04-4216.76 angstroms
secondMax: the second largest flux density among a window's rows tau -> 0.85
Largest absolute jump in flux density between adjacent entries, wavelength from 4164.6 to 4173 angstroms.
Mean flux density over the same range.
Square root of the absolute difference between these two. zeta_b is 2.84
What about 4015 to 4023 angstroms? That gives 2.75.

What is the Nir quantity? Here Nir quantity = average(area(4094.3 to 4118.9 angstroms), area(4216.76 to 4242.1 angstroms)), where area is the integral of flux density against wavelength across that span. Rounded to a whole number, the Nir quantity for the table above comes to 189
